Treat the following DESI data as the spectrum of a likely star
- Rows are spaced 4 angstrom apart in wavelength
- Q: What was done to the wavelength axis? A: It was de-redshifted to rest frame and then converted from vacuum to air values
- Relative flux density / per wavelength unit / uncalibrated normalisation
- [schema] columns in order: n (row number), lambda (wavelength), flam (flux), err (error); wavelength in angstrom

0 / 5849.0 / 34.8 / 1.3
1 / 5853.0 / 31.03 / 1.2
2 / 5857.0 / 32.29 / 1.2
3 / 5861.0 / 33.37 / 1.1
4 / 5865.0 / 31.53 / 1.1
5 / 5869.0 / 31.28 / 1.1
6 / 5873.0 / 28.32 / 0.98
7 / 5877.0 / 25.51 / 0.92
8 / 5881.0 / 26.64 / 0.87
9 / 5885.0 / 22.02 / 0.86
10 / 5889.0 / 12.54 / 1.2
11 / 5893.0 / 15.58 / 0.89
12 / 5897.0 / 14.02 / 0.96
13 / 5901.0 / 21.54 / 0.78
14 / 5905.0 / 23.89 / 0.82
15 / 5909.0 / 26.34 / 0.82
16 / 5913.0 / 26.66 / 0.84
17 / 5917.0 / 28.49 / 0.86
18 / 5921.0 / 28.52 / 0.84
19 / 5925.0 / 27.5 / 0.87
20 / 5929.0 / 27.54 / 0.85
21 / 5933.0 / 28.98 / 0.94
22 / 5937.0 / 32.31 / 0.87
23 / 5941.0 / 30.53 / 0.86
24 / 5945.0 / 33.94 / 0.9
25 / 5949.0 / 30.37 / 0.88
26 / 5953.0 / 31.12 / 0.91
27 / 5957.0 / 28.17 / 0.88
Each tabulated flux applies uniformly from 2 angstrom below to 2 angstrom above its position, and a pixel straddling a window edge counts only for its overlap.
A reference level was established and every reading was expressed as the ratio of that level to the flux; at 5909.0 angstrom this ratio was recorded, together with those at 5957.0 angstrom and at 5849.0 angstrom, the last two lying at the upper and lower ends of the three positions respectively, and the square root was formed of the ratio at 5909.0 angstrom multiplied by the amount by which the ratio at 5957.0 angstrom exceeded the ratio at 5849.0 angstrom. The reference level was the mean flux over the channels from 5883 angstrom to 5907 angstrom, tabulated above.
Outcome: 0.29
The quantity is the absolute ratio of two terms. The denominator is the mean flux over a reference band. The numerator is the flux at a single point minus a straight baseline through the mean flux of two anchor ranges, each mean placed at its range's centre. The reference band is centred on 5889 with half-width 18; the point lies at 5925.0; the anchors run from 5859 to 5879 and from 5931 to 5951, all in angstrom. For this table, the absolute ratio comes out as 0.16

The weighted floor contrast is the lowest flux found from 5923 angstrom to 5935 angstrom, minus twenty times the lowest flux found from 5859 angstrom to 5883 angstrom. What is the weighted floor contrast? -483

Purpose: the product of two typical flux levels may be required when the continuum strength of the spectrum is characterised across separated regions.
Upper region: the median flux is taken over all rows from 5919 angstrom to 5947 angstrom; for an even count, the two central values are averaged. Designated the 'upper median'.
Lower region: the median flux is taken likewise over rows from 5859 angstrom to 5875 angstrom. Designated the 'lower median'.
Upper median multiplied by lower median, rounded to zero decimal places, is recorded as 910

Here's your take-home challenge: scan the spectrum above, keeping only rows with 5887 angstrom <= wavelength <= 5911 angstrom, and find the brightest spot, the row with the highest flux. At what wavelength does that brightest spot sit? 5909.0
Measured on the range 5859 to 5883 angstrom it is 5861.0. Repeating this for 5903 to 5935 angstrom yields 5933.0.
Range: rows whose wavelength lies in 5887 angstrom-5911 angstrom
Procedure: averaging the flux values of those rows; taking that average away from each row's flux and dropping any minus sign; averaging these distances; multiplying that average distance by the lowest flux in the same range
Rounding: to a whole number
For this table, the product 62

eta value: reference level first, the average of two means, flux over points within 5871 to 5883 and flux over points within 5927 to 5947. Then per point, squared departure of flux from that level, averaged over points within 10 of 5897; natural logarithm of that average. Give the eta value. 5.0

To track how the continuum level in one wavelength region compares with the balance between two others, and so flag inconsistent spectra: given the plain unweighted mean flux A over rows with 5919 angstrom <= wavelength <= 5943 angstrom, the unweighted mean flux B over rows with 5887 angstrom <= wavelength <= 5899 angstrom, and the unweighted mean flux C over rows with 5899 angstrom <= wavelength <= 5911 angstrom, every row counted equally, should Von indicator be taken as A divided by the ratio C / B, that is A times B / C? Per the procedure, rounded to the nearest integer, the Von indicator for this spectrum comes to 17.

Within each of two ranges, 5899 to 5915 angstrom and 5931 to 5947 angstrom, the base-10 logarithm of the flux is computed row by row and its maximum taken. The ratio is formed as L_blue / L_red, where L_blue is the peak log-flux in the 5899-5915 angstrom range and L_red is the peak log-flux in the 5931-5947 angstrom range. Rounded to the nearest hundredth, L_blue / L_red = 0.93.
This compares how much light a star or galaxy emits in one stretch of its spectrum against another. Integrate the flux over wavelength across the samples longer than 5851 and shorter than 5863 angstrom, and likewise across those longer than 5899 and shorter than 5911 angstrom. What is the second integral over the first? 0.7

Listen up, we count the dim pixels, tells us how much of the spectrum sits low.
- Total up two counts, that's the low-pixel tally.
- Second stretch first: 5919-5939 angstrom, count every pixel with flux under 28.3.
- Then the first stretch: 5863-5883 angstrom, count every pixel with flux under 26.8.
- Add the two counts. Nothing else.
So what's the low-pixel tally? 4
